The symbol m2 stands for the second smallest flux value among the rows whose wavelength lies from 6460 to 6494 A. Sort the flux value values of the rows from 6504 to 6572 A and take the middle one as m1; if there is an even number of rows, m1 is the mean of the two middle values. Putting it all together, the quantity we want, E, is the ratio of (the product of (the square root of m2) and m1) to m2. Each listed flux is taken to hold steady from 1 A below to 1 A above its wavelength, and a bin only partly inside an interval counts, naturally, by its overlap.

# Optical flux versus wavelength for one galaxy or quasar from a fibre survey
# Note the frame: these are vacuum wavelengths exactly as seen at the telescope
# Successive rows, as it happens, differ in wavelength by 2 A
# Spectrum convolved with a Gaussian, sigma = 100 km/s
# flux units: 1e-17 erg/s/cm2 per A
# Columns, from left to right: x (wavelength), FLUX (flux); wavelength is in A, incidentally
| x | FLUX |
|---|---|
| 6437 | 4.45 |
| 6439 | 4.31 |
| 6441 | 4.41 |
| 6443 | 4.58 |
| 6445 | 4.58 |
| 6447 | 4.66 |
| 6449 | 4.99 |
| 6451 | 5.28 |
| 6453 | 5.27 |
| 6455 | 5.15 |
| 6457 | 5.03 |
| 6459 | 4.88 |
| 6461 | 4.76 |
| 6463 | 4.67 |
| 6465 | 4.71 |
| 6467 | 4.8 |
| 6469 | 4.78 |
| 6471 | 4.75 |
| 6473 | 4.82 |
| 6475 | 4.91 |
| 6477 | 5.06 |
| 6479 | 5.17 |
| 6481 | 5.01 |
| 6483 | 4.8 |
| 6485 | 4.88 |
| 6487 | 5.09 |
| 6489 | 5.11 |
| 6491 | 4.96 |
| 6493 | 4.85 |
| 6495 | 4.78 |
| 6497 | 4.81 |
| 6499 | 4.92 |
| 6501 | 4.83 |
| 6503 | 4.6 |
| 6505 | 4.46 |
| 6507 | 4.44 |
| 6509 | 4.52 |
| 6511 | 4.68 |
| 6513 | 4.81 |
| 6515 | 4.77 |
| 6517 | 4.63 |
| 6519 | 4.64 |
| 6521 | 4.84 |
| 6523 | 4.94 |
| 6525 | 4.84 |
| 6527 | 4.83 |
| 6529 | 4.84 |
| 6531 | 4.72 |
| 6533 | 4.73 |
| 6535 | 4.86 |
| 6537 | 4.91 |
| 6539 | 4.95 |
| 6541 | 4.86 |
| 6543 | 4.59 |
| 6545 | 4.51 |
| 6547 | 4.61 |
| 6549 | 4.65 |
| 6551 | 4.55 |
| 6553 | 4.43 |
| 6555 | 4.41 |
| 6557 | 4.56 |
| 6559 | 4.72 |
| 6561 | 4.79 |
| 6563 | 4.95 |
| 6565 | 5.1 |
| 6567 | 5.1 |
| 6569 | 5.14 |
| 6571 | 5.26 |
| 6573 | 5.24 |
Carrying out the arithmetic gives 2.19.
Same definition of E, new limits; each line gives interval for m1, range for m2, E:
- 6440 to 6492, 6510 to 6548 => 2.28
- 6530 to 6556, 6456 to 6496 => 2.14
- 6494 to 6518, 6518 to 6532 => 2.17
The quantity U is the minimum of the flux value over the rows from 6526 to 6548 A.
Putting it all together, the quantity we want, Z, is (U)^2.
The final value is 20.3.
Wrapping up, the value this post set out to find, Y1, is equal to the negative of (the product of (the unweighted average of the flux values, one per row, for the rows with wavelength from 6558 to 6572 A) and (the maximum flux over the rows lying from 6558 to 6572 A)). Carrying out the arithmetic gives -26.3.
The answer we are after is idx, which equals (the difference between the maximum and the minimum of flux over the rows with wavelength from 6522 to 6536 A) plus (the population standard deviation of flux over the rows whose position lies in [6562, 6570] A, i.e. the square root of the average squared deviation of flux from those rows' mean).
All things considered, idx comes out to 0.29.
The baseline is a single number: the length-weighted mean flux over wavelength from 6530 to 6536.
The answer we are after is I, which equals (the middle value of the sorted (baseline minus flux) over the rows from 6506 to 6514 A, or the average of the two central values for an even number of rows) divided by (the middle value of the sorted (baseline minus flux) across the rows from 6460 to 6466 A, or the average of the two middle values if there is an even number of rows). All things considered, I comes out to 2.8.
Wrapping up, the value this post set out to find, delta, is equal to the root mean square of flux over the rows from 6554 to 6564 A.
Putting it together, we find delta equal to 4.69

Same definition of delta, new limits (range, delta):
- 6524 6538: 4.82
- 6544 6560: 4.56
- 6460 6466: 4.71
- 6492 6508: 4.71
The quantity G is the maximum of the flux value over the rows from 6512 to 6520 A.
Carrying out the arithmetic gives 4.81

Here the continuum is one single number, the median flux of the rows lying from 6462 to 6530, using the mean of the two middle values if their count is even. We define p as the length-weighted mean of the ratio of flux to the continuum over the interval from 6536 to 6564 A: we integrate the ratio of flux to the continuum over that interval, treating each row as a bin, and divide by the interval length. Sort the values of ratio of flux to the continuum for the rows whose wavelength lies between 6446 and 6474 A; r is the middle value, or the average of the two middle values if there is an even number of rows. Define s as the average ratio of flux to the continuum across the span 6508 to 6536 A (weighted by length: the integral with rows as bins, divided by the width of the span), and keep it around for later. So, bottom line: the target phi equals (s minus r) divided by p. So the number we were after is -0.011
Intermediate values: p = 0.97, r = 1.00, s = 0.99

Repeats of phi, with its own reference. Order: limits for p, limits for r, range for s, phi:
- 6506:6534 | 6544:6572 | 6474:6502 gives 0.054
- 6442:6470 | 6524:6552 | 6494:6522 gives -0.017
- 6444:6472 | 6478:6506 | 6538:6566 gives -0.036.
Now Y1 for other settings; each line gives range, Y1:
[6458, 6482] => -25.1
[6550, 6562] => -21.9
